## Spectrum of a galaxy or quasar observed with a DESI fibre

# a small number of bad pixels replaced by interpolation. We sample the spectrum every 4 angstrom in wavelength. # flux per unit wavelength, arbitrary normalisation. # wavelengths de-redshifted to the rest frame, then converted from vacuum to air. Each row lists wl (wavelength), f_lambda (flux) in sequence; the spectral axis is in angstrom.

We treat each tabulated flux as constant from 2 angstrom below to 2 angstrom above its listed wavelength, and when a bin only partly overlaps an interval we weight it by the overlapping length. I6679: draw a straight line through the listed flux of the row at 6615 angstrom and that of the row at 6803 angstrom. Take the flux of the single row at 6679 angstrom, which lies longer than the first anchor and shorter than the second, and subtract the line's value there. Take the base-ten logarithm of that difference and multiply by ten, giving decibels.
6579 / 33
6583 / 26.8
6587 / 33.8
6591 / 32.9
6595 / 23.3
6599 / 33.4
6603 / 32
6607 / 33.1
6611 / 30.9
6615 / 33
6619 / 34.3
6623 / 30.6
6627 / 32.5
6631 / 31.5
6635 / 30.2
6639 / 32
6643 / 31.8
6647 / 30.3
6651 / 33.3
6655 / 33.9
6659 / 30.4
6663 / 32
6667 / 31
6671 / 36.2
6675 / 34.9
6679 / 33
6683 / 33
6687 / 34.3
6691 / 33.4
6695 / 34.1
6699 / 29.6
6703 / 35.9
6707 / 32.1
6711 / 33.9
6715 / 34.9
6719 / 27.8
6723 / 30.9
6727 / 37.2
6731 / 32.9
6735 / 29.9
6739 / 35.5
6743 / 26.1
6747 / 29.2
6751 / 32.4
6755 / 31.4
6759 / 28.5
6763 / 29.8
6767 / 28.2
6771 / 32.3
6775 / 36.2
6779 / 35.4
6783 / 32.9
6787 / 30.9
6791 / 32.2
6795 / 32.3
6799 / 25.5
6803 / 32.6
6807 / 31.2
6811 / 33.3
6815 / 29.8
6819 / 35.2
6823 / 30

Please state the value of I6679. -8.7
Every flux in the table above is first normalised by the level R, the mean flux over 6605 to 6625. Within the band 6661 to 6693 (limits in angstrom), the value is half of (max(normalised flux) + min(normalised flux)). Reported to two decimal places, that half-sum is 1.04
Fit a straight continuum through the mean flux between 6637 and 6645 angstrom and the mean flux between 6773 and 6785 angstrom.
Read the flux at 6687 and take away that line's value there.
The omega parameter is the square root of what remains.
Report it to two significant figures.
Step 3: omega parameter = 1.2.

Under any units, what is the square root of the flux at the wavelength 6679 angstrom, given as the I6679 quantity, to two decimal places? 5.74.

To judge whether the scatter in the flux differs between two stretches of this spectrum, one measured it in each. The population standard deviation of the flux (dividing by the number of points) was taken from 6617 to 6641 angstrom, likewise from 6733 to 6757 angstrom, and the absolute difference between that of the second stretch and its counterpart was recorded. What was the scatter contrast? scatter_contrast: 1.55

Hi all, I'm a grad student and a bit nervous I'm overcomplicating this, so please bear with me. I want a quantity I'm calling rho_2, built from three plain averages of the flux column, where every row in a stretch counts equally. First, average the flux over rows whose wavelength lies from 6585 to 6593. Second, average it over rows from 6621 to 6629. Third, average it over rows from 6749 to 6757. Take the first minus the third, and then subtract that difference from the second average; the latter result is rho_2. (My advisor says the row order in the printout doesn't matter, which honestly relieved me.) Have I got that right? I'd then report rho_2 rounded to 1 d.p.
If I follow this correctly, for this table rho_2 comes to 30.1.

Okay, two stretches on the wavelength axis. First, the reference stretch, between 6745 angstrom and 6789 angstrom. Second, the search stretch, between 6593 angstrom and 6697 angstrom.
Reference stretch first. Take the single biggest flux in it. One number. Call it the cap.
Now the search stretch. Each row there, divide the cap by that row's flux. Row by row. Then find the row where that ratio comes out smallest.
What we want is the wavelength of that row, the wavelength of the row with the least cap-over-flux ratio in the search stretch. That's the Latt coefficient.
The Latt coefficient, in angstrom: 6671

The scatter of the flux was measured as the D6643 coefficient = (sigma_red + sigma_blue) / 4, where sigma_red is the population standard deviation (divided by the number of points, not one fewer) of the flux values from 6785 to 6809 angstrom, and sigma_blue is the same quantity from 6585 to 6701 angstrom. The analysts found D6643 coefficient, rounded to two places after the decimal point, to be 1.18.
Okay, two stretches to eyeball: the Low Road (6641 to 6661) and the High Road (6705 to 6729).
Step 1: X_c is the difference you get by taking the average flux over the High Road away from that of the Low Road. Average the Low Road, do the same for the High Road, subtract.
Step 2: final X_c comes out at -0.9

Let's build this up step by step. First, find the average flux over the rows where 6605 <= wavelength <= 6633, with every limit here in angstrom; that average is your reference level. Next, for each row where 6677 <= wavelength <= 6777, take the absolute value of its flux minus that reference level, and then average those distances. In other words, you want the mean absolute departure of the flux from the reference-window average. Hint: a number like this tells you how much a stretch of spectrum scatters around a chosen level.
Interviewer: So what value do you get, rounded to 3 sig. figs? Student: 2.35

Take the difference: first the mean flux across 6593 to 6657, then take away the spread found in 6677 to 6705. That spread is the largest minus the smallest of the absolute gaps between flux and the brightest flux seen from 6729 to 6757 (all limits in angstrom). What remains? 26.1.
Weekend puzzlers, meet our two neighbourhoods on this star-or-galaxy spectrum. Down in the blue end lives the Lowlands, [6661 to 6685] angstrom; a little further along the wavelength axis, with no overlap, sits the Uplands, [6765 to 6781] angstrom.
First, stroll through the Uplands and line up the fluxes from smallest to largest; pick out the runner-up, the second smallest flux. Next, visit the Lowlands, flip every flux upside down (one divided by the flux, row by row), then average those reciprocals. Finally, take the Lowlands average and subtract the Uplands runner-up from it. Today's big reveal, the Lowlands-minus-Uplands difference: -32.3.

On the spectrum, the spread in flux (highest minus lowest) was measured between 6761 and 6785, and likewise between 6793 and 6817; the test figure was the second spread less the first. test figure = 0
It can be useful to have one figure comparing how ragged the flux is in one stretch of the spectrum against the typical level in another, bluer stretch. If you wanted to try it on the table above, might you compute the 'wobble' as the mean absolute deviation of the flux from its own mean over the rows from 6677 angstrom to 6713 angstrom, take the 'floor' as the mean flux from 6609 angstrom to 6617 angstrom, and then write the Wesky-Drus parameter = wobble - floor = -30.8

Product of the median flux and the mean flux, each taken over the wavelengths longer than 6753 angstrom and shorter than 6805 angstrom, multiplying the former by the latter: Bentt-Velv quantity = 1011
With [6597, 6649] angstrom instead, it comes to 1023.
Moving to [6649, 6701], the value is 1099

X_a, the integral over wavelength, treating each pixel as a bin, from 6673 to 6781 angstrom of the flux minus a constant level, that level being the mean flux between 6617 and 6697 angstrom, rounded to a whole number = -33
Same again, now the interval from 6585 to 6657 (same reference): -59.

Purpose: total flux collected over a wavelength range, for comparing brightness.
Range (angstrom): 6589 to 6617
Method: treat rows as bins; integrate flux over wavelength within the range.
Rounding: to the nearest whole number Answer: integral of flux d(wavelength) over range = 874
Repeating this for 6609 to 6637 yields 892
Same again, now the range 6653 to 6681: 926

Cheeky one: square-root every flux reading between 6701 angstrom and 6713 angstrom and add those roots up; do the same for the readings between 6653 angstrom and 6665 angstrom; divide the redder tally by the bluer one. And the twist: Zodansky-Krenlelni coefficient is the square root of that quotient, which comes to 1.01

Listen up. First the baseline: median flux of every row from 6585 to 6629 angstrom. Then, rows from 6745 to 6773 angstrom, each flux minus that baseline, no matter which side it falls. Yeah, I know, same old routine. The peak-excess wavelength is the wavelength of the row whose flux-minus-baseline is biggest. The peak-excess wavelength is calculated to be 6751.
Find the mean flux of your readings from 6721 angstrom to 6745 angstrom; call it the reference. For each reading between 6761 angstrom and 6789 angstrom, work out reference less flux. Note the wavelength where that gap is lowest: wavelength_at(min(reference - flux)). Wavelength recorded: 6775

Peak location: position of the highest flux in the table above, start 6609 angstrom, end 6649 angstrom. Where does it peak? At 6619 angstrom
